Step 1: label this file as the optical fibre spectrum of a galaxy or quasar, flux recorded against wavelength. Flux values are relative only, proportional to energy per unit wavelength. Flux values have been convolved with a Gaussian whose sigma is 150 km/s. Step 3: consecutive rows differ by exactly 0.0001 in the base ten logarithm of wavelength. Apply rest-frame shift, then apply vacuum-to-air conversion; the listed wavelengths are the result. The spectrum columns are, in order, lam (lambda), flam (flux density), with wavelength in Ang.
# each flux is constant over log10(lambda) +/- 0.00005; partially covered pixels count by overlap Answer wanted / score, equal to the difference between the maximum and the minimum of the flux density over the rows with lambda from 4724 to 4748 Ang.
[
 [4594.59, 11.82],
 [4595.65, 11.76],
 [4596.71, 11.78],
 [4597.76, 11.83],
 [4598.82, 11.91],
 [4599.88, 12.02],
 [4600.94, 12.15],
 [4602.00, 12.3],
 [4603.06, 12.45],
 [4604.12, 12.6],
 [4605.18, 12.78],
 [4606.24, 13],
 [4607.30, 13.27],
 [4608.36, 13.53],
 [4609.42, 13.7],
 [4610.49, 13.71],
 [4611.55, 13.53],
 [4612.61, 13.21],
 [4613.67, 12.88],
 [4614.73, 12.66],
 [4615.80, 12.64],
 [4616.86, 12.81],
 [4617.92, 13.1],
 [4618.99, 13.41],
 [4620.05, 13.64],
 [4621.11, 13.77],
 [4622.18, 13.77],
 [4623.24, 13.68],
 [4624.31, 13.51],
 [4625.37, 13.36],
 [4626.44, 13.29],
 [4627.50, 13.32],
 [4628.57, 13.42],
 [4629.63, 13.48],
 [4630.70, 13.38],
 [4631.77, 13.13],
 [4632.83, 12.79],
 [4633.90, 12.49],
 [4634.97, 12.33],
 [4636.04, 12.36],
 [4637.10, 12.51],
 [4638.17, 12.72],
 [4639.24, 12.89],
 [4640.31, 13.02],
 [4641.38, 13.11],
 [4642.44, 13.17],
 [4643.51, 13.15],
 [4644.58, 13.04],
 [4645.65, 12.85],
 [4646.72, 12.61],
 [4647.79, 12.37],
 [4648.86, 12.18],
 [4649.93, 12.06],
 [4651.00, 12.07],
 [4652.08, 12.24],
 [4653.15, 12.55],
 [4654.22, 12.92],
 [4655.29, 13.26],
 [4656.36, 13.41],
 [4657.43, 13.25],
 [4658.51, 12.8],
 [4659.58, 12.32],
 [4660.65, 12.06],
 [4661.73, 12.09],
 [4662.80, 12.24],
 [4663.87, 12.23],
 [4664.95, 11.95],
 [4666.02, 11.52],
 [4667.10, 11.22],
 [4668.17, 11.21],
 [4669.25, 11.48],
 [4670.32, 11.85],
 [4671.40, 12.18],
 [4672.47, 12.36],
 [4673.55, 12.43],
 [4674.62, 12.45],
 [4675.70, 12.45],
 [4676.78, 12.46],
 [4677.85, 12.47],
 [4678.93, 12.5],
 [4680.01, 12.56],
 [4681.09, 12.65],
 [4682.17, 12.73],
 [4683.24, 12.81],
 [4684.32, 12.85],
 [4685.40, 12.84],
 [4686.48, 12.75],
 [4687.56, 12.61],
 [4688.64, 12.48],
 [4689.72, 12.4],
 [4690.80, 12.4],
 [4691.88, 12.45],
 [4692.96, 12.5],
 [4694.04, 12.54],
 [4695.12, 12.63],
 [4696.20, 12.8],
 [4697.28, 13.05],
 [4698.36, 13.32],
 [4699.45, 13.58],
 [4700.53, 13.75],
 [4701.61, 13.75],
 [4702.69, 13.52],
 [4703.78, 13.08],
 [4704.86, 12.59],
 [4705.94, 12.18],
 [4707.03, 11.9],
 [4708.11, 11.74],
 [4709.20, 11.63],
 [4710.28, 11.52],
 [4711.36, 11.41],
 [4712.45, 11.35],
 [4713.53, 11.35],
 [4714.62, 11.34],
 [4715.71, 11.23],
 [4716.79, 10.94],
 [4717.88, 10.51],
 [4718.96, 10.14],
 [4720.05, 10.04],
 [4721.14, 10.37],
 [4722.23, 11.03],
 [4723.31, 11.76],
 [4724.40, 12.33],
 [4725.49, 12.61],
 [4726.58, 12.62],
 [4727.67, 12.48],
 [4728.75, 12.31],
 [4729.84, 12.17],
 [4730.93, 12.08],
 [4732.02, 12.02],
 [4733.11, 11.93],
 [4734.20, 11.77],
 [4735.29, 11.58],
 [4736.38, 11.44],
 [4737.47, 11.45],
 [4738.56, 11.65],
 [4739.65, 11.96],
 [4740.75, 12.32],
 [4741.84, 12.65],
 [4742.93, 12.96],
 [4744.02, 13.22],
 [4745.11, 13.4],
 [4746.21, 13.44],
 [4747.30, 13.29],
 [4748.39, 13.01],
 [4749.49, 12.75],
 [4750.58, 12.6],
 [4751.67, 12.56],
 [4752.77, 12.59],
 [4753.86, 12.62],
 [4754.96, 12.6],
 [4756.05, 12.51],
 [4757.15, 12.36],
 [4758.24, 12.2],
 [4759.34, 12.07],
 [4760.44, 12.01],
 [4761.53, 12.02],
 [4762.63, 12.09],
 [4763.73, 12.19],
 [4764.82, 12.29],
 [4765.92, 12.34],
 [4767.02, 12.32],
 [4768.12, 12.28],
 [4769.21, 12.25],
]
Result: 2.0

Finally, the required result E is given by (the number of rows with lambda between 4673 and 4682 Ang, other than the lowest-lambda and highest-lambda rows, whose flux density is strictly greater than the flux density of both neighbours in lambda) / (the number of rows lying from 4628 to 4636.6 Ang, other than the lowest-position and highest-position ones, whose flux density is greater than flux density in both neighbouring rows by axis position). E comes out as 0.0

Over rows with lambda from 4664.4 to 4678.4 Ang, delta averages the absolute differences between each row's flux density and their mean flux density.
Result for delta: 0.43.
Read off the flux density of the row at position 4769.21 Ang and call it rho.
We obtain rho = 12.25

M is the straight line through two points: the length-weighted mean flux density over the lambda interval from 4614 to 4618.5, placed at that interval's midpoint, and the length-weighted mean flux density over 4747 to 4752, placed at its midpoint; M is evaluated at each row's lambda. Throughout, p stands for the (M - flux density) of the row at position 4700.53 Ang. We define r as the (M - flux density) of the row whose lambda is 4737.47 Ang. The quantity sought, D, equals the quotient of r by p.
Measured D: -1.5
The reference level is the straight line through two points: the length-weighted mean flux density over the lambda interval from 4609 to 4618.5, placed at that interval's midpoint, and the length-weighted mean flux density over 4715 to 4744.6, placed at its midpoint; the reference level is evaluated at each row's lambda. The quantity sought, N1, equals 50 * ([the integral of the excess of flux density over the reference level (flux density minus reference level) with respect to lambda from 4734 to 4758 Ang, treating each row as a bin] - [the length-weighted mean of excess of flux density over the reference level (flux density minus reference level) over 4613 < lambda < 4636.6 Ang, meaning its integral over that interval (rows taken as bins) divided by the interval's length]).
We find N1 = 1096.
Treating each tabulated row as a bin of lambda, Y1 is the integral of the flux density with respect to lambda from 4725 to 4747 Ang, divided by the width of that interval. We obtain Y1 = 12.3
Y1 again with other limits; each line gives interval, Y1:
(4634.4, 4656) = 12.7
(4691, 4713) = 12.6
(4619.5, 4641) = 13.1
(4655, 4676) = 12.2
